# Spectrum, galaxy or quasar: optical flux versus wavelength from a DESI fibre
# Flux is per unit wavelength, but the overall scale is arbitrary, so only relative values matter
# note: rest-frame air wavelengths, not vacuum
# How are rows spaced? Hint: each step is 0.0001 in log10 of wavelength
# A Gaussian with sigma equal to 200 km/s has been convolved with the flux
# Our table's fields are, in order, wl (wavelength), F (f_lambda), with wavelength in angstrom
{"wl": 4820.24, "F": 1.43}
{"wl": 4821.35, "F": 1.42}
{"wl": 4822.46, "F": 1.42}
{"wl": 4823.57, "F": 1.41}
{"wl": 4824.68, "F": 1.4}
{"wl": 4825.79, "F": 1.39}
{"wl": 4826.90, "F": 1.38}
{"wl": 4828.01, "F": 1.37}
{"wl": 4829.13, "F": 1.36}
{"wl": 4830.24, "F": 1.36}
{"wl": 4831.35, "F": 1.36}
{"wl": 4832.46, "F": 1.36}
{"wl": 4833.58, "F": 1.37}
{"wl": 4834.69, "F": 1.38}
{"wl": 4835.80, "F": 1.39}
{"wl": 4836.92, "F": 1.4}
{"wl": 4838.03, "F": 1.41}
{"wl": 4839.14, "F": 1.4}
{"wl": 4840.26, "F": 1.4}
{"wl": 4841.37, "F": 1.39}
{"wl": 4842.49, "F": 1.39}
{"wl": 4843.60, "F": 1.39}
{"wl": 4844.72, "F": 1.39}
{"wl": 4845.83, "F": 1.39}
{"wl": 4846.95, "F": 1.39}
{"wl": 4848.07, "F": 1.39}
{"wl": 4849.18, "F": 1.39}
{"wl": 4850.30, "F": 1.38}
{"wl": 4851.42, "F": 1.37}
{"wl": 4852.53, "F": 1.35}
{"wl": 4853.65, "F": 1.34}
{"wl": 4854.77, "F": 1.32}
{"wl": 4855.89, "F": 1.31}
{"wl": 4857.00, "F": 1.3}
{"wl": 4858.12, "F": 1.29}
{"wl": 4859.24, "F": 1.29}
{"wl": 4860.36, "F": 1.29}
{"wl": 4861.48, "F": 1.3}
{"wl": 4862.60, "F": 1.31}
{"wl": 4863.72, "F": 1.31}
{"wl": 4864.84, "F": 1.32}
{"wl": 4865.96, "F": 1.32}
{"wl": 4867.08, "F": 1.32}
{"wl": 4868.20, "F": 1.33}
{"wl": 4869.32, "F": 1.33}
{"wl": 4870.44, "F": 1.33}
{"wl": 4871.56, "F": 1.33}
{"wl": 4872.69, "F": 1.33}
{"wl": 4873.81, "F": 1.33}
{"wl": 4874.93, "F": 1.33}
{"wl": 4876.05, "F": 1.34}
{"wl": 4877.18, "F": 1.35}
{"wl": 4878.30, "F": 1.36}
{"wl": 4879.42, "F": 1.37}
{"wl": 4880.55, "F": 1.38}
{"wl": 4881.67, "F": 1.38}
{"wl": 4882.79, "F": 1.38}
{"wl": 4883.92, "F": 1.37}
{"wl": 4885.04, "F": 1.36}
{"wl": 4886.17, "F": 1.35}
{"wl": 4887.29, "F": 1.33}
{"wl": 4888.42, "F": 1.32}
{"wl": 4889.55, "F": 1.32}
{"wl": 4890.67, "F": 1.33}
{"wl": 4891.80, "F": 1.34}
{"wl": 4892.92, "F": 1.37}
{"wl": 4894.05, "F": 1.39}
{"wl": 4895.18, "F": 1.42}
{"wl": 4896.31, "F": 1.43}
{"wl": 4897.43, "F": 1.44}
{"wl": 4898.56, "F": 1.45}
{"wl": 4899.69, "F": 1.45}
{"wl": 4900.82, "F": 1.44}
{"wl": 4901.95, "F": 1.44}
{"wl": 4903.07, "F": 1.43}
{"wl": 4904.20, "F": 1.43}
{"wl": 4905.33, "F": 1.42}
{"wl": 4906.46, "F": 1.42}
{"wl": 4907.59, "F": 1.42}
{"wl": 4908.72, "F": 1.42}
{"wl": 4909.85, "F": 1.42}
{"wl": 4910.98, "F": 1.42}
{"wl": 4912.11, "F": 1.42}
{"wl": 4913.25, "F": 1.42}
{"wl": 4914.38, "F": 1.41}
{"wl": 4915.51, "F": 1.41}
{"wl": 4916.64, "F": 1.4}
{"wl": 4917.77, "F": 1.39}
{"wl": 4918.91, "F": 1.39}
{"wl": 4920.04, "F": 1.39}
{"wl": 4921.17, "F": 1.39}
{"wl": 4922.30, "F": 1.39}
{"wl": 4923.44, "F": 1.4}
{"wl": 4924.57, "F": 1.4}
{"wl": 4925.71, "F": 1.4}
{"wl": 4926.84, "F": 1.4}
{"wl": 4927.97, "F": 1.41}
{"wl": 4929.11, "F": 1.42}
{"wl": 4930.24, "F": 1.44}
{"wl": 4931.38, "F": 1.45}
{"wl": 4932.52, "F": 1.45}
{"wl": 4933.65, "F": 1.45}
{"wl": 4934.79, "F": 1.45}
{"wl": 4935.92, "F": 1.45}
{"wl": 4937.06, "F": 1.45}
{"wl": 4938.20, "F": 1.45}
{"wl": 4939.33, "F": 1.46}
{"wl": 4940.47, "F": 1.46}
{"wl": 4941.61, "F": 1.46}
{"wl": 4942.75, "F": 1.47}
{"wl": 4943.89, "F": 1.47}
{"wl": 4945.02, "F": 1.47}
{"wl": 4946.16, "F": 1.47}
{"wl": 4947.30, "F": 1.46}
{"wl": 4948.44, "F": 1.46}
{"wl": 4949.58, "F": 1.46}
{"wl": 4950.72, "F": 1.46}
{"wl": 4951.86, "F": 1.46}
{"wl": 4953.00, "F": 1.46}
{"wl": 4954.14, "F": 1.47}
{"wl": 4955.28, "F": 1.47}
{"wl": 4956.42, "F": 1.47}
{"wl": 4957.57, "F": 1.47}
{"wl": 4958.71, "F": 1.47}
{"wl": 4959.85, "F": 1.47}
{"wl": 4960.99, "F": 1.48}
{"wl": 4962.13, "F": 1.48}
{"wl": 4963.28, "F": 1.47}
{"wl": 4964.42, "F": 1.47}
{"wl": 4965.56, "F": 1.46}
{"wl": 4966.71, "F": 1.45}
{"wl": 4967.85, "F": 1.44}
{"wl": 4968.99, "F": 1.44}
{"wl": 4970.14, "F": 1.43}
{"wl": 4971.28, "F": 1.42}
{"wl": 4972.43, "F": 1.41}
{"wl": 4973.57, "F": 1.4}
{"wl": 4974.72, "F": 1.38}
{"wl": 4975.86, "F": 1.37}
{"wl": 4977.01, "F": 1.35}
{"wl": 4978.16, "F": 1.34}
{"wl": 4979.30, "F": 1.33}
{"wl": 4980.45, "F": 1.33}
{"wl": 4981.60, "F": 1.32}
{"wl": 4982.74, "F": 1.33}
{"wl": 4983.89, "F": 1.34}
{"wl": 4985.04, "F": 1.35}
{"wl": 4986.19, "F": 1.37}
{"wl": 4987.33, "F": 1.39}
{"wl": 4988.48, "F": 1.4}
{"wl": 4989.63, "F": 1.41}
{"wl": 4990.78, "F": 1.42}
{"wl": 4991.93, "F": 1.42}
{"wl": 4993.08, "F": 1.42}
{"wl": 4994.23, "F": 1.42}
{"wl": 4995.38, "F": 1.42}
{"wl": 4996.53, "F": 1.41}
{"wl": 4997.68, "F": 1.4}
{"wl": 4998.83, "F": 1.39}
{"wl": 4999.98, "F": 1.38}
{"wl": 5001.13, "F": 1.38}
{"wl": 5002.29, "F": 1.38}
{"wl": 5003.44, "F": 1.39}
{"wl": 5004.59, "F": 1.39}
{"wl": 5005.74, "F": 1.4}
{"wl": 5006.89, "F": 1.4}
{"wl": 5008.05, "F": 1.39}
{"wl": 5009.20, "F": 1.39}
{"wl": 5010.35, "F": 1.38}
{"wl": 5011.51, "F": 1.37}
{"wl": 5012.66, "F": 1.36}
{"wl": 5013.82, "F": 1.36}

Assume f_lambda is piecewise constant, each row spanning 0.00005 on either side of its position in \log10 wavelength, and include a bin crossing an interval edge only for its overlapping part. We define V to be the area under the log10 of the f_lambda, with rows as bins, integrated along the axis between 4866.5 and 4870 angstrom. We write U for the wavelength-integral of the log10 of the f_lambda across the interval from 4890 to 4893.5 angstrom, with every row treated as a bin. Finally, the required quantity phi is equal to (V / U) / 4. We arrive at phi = 0.238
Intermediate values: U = 0.45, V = 0.430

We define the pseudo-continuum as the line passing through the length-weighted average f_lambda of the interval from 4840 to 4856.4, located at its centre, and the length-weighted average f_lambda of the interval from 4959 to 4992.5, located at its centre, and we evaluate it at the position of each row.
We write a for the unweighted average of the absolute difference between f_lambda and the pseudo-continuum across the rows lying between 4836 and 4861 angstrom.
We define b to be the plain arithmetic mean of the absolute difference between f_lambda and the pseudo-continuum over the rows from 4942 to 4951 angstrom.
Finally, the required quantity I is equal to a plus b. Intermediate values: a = 0.036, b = 0.069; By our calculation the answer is 0.105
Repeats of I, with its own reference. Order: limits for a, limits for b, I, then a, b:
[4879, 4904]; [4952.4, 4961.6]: 0.107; 0.036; 0.072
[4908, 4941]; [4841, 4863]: 0.071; 0.030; 0.040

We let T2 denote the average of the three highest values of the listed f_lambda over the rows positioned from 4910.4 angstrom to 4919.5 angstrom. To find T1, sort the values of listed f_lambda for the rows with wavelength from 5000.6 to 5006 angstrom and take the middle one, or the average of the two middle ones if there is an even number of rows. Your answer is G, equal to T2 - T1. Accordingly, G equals 0.03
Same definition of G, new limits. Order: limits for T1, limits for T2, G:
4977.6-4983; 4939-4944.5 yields 0.14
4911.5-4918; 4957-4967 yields 0.07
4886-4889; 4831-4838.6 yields 0.07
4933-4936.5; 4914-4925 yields -0.04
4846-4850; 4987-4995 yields 0.03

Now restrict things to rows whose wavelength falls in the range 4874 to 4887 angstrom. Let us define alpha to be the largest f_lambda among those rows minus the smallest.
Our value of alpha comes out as 0.05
